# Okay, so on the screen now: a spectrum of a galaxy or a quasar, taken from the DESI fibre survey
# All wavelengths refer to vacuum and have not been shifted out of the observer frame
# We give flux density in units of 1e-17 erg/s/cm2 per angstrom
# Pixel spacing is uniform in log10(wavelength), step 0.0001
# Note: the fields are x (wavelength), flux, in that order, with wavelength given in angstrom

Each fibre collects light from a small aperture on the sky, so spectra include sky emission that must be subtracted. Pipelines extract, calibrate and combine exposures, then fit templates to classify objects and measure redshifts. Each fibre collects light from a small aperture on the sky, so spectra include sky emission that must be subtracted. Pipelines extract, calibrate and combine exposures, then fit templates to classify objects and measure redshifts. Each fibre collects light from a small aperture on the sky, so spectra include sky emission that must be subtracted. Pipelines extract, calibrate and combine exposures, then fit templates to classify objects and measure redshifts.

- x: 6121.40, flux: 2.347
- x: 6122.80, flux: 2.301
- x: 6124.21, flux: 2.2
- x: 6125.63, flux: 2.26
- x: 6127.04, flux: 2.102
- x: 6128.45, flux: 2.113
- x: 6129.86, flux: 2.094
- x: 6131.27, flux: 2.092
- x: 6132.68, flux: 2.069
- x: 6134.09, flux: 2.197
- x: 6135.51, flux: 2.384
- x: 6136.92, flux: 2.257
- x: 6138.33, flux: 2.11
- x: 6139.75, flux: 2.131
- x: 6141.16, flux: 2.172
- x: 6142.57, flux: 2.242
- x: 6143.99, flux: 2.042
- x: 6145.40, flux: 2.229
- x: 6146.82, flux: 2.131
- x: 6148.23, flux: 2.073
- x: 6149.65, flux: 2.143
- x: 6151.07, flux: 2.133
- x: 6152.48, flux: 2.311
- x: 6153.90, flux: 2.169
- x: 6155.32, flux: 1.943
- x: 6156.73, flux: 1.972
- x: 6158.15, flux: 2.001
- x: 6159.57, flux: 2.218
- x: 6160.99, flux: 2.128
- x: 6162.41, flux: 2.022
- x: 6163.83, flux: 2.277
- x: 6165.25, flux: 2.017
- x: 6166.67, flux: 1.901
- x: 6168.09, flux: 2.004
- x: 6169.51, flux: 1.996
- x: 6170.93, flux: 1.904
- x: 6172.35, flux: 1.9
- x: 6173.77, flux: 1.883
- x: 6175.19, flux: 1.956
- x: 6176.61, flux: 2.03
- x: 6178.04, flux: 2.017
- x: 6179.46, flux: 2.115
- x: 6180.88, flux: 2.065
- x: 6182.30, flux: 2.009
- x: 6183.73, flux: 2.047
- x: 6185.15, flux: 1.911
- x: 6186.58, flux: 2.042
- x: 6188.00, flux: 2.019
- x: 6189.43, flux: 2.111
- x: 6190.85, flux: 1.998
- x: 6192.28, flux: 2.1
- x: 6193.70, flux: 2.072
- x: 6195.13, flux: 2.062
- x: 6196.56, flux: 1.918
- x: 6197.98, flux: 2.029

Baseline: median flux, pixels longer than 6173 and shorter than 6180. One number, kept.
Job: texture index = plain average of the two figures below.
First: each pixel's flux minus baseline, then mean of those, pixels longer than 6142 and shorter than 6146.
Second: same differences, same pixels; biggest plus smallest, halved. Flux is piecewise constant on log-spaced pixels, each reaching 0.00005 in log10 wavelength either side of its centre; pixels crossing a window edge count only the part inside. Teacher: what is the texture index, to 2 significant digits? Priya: 0.14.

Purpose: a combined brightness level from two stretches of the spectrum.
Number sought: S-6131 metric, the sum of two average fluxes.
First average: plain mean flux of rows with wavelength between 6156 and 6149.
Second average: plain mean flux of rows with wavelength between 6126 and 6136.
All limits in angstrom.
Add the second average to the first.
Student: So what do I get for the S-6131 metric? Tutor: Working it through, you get 4.29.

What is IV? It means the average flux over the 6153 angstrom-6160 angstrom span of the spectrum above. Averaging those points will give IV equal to 2.06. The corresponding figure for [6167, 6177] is 1.95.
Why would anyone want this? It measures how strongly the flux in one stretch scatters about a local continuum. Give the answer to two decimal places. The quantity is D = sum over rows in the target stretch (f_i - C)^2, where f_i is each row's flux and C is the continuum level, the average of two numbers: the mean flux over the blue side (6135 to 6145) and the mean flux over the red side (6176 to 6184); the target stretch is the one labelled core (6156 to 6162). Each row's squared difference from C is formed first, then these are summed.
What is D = 0.05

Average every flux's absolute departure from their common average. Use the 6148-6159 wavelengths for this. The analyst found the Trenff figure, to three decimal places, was 0.096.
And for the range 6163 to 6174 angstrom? 0.088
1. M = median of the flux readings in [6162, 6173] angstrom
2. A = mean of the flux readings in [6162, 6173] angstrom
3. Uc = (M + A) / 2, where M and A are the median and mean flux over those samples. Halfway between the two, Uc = 2.00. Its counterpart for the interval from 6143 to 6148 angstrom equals 2.13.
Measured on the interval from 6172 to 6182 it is 2.01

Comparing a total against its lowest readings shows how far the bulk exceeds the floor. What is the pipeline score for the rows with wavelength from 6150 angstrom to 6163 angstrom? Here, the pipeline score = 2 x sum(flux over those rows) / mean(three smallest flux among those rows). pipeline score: 19.2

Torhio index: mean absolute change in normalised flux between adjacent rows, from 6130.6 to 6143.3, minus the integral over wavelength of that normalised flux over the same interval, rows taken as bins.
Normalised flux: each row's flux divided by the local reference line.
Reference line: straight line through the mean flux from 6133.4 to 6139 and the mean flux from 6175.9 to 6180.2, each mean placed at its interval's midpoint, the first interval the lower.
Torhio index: -12.4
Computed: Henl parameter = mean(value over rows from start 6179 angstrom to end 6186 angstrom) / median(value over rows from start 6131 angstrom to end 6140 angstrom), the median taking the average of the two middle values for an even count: 0.95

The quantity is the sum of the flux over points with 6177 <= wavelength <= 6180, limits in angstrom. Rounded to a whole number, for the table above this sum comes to 4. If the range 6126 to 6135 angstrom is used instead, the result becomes 13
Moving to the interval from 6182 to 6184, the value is 4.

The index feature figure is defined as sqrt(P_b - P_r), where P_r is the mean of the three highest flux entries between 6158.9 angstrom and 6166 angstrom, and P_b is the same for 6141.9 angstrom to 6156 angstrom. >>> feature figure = 0.23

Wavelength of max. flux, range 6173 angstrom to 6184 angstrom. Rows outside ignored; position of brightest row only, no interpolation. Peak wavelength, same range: 6179.46 angstrom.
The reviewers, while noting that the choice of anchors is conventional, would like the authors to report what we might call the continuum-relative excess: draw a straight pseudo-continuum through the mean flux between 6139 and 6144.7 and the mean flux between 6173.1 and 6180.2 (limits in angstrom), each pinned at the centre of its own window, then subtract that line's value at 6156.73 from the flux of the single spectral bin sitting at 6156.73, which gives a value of -0.11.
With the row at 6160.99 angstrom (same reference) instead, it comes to 0.06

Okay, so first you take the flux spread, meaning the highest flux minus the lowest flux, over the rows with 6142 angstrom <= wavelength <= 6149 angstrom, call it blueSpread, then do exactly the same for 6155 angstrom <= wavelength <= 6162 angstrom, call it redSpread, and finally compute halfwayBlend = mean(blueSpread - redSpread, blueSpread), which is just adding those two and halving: 0.06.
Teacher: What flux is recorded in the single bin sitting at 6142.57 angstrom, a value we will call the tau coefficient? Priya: 2.242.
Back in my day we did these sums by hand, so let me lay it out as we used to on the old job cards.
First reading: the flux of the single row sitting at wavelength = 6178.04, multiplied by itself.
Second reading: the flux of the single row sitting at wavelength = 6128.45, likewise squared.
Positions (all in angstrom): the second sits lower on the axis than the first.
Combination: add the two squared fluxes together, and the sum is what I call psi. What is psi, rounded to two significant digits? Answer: 8.5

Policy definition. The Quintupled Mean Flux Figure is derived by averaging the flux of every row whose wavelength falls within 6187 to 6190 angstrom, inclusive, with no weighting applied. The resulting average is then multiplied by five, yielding 10.3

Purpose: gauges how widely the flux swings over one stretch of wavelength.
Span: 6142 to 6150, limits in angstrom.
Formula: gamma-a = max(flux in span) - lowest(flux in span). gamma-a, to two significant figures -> 0.20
